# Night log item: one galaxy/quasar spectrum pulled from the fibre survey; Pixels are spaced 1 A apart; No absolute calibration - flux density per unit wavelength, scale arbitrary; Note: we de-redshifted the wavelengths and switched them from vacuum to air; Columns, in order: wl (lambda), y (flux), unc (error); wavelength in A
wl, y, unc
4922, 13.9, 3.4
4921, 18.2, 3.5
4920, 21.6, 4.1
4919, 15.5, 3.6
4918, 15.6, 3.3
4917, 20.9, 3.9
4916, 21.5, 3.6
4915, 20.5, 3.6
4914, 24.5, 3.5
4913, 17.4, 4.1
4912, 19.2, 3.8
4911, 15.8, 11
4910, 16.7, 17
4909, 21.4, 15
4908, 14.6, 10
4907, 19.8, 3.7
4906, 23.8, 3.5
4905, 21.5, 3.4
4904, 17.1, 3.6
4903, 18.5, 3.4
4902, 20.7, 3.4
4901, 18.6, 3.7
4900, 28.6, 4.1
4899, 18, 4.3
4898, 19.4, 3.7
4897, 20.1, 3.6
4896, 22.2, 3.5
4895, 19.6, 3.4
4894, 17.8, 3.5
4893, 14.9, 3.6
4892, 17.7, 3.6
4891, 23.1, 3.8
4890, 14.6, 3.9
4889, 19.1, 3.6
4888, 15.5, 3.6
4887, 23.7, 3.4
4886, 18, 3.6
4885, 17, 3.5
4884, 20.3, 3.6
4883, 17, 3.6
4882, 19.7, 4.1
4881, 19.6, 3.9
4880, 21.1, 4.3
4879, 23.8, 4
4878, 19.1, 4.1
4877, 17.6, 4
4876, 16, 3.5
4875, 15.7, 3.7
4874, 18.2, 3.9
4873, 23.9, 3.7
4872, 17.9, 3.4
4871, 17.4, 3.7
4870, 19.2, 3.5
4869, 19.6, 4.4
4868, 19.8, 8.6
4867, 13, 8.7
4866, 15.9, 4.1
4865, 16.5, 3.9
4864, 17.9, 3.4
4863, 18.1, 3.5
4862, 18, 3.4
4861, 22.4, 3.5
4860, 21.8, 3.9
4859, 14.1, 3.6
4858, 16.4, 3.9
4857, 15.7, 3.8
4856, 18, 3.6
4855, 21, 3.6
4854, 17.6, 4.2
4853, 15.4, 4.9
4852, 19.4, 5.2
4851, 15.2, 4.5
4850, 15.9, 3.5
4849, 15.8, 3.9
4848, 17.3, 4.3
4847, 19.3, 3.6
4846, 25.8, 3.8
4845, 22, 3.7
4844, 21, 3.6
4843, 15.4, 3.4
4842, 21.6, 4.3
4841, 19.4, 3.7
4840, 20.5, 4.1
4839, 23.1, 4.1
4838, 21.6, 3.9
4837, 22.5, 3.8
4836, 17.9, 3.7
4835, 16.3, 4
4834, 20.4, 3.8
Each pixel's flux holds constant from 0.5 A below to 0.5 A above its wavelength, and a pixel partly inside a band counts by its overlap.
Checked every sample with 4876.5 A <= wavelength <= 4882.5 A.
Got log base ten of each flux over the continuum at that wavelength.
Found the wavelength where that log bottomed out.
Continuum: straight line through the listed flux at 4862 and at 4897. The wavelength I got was 4877 A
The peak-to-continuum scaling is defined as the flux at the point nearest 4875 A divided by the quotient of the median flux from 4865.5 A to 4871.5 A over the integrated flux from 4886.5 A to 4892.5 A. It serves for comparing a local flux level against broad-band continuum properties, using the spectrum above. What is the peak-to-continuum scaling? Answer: 98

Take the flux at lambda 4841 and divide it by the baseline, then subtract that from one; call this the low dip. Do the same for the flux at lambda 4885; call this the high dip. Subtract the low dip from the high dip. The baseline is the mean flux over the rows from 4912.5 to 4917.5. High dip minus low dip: 0.11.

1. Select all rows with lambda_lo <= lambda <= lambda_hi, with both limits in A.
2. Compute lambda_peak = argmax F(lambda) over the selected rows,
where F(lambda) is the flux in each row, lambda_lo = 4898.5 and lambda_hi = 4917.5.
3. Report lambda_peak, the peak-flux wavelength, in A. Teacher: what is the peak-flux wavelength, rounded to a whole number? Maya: 4900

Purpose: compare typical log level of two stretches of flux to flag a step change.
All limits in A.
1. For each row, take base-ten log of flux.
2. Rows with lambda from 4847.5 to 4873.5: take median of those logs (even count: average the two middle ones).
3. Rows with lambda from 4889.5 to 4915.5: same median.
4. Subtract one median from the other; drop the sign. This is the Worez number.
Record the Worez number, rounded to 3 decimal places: 0.036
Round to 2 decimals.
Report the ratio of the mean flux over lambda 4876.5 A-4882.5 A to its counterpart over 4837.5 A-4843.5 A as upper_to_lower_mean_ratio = 0.99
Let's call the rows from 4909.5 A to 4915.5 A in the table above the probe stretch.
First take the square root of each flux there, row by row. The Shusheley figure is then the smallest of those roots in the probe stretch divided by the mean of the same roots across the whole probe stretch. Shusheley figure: 0.91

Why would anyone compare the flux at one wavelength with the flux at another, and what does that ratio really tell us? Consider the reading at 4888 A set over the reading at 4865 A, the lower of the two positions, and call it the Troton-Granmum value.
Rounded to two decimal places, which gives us 0.94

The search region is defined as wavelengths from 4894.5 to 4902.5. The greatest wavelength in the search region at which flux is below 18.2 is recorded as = 4899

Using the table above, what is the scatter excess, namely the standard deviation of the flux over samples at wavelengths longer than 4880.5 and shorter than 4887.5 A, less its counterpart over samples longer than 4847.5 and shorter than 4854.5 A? 0.8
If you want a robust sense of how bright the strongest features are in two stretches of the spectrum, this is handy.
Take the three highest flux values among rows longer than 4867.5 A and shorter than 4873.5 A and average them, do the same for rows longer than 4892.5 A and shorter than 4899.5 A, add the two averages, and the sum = 41.7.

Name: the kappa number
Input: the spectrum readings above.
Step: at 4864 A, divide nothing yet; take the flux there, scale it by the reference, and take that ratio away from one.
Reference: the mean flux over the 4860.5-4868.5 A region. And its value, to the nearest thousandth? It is -0.011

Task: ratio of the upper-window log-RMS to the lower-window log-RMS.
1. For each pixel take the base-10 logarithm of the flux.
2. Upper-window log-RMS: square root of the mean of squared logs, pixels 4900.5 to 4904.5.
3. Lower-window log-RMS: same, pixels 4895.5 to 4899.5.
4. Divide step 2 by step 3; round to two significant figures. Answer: 0.98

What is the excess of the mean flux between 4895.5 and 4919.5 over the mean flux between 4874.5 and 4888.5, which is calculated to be 0.8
